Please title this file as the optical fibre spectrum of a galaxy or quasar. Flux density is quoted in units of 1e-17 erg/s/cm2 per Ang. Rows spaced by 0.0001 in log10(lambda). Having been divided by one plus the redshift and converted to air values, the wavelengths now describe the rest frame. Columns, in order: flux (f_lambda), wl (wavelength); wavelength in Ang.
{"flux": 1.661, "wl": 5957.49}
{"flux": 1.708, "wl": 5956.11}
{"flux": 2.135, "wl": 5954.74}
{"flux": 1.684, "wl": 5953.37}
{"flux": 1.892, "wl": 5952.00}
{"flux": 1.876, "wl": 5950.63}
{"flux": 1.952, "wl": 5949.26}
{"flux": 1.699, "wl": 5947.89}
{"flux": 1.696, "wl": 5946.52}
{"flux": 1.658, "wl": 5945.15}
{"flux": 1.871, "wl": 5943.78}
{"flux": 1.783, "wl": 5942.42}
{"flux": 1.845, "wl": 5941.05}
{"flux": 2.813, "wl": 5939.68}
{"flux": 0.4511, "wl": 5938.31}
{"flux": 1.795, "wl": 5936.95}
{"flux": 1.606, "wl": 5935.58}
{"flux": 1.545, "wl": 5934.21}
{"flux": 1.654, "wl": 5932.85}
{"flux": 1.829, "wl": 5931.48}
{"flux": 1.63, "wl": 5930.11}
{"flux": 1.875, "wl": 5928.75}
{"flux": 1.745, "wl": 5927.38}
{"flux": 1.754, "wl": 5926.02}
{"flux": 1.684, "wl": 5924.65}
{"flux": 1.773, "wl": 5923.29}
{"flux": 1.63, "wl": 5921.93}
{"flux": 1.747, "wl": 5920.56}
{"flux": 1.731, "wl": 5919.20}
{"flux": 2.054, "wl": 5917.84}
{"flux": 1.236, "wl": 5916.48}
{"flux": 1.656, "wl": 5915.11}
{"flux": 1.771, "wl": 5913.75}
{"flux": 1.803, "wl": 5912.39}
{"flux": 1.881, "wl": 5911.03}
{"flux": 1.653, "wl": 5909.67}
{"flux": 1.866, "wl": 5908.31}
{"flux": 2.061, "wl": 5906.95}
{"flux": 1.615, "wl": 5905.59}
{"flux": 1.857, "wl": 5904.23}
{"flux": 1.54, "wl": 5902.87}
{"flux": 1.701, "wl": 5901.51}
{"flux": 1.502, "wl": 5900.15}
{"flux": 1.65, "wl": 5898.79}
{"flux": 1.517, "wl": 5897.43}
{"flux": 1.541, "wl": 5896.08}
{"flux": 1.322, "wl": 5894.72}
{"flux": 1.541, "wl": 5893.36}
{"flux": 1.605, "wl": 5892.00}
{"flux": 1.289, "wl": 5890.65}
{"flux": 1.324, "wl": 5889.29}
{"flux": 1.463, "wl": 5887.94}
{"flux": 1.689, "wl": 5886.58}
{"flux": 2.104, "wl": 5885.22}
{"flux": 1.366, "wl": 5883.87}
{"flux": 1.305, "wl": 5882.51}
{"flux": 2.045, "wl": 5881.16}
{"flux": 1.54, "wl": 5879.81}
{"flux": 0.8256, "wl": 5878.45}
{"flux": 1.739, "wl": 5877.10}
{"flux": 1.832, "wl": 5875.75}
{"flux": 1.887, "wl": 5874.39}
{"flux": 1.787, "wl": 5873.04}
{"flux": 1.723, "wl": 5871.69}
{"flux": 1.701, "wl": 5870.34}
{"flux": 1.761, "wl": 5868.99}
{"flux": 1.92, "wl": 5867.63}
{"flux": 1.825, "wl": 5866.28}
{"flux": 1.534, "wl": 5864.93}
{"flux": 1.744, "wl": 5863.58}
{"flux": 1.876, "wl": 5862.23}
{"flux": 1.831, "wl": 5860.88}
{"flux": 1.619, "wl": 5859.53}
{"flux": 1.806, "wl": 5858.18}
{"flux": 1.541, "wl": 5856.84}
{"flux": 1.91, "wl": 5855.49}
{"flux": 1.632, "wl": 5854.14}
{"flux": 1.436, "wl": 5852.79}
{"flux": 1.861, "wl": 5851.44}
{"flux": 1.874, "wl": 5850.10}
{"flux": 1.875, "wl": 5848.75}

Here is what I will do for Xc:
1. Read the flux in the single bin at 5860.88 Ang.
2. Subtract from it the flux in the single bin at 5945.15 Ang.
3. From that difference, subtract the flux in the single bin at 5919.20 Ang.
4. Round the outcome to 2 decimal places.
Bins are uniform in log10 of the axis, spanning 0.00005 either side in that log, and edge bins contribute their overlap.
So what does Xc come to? -1.56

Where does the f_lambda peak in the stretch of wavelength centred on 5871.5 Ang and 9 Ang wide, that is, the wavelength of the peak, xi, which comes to 5867.63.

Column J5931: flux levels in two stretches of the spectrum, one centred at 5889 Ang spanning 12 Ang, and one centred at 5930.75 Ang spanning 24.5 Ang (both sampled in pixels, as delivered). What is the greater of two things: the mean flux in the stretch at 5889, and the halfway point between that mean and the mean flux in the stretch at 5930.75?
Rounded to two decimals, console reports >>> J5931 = 1.62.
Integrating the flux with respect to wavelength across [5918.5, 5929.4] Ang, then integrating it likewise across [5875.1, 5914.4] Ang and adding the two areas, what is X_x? 83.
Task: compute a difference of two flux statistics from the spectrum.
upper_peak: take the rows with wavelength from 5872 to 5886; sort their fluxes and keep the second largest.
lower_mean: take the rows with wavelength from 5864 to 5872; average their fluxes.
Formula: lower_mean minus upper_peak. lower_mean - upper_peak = -0.30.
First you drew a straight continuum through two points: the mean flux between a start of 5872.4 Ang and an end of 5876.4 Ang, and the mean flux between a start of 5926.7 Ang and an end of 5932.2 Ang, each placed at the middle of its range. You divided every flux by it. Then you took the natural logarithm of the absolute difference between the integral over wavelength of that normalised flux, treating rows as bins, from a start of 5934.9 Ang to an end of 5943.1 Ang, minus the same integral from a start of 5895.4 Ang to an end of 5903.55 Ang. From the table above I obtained -0.11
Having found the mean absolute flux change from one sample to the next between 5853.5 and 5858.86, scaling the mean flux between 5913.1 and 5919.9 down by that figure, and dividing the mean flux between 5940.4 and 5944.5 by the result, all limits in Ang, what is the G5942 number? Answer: 0.33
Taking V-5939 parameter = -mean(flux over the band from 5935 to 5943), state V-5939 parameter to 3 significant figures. -1.72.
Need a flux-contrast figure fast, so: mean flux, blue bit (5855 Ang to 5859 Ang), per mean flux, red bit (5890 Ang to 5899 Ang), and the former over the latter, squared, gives 1.4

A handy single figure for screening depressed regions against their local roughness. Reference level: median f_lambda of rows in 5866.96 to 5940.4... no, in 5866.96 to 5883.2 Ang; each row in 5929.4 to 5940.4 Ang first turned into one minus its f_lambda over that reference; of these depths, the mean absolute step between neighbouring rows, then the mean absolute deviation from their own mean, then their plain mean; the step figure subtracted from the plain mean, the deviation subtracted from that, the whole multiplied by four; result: -2.1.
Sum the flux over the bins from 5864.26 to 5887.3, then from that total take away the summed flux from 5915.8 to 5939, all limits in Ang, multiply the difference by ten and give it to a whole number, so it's 8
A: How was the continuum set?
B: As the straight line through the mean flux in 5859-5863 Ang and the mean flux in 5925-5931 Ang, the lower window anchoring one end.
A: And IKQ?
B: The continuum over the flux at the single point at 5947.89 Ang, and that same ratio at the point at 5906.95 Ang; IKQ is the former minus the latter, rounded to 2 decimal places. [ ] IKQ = 0.17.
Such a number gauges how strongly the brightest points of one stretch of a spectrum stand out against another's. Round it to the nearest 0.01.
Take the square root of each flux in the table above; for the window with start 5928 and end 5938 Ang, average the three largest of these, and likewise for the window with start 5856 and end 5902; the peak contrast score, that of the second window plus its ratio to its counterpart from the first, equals 2.47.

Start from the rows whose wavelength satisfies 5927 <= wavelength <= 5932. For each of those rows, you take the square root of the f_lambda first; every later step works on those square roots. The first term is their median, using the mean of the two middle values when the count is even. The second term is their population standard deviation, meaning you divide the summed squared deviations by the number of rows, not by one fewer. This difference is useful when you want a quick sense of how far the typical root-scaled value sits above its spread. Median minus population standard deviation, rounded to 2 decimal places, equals 1.30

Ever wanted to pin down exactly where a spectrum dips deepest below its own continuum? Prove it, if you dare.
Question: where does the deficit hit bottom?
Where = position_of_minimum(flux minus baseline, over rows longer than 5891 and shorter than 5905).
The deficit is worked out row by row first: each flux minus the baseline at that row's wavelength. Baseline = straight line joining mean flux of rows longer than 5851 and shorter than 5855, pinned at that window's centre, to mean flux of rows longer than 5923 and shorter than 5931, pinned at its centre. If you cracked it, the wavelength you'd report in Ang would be 5894.72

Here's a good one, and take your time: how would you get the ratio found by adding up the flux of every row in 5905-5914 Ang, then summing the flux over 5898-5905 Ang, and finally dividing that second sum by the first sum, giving 0.65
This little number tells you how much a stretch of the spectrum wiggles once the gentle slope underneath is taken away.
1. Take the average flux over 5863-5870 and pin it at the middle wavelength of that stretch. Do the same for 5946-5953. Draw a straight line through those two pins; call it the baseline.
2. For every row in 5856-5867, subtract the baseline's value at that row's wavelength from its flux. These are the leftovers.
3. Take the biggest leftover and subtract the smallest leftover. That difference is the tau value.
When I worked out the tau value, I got 0.34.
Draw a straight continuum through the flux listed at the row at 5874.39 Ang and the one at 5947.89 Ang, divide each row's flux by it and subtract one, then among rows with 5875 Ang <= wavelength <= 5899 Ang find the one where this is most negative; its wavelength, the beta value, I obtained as 5878.45 Ang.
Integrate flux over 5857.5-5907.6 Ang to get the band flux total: 83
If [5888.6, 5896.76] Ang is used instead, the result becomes 12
